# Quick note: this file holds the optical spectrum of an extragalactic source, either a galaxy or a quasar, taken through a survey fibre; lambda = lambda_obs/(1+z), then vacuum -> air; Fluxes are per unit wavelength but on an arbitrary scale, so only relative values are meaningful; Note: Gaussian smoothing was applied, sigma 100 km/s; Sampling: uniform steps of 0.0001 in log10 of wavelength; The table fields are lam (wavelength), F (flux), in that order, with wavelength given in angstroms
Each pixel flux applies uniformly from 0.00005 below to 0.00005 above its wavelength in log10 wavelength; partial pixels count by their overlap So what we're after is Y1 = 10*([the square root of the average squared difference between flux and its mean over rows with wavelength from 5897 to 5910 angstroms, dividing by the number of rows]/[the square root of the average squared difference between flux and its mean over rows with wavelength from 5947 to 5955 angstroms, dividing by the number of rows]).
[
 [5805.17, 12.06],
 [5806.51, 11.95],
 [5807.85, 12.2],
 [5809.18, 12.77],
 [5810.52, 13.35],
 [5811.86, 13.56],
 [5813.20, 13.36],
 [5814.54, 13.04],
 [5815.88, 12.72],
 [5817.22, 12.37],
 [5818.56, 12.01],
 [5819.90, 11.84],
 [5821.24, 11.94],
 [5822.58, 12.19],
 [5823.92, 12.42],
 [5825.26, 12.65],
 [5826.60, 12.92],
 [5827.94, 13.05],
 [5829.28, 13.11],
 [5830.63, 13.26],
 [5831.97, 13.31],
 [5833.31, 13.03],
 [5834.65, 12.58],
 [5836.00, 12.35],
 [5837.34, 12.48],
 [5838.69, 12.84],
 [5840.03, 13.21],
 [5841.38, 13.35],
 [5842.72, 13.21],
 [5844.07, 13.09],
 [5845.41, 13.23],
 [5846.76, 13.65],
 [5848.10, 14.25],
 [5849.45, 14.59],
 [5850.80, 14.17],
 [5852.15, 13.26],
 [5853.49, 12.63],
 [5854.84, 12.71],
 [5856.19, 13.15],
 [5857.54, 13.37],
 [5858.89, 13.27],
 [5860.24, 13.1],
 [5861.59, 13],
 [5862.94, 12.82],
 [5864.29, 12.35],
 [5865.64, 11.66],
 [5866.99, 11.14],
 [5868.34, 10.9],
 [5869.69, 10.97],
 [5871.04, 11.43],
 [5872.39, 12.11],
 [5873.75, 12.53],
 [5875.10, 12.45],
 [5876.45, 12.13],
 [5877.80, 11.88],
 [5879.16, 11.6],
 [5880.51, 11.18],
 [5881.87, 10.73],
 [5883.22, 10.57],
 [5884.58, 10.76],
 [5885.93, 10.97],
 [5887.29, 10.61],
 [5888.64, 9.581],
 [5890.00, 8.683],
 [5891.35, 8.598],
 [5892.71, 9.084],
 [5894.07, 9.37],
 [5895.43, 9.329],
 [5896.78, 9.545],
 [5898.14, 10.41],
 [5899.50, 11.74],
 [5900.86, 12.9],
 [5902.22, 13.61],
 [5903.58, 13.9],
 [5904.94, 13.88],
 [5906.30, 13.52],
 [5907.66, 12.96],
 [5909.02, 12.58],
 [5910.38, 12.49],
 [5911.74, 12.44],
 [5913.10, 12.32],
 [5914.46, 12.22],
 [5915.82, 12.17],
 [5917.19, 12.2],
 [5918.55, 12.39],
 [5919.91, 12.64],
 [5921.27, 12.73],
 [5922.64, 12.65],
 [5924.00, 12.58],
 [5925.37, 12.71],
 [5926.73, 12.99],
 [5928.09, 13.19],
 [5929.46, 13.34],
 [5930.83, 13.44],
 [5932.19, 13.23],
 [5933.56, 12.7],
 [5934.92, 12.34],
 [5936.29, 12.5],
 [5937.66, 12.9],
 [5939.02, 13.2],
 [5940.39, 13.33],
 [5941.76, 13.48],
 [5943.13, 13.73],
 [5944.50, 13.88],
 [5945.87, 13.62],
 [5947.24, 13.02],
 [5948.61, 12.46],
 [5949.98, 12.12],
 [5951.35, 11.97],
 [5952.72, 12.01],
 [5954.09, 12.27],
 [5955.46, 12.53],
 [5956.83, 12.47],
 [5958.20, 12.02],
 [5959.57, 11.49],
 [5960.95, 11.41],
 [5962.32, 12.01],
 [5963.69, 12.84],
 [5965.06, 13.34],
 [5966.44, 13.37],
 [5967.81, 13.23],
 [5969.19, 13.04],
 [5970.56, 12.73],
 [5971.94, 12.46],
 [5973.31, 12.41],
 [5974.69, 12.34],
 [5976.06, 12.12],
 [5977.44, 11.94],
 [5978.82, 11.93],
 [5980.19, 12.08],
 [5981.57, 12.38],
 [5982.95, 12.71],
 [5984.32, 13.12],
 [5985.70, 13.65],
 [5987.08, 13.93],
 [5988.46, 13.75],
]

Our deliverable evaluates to 30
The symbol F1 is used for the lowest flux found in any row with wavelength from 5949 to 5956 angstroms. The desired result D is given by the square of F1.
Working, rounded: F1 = 11.97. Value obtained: 143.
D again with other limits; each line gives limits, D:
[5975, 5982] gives 142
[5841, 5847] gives 171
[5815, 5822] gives 140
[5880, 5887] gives 112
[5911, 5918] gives 148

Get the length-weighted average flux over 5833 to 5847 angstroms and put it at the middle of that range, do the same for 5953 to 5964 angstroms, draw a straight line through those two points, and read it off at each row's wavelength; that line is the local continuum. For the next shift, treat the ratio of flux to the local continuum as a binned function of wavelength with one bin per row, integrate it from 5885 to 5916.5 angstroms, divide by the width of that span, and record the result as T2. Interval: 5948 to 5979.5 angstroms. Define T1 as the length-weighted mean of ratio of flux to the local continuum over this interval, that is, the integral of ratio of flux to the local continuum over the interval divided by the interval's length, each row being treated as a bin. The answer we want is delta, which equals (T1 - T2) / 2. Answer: 0.06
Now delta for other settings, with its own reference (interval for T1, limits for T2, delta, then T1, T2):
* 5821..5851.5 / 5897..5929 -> 0.00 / 1.01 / 1.01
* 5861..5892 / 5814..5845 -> -0.05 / 0.88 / 0.98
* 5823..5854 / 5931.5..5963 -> -0.01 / 1.01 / 1.04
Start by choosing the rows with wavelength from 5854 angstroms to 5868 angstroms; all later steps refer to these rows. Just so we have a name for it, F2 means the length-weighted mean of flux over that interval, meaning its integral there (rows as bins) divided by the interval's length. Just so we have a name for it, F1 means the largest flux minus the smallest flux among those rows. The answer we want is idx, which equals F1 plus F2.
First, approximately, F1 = 2.2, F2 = 12.6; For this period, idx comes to 14.8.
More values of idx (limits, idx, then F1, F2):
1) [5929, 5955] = 14.8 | 1.9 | 12.9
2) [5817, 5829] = 13.6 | 1.2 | 12.4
